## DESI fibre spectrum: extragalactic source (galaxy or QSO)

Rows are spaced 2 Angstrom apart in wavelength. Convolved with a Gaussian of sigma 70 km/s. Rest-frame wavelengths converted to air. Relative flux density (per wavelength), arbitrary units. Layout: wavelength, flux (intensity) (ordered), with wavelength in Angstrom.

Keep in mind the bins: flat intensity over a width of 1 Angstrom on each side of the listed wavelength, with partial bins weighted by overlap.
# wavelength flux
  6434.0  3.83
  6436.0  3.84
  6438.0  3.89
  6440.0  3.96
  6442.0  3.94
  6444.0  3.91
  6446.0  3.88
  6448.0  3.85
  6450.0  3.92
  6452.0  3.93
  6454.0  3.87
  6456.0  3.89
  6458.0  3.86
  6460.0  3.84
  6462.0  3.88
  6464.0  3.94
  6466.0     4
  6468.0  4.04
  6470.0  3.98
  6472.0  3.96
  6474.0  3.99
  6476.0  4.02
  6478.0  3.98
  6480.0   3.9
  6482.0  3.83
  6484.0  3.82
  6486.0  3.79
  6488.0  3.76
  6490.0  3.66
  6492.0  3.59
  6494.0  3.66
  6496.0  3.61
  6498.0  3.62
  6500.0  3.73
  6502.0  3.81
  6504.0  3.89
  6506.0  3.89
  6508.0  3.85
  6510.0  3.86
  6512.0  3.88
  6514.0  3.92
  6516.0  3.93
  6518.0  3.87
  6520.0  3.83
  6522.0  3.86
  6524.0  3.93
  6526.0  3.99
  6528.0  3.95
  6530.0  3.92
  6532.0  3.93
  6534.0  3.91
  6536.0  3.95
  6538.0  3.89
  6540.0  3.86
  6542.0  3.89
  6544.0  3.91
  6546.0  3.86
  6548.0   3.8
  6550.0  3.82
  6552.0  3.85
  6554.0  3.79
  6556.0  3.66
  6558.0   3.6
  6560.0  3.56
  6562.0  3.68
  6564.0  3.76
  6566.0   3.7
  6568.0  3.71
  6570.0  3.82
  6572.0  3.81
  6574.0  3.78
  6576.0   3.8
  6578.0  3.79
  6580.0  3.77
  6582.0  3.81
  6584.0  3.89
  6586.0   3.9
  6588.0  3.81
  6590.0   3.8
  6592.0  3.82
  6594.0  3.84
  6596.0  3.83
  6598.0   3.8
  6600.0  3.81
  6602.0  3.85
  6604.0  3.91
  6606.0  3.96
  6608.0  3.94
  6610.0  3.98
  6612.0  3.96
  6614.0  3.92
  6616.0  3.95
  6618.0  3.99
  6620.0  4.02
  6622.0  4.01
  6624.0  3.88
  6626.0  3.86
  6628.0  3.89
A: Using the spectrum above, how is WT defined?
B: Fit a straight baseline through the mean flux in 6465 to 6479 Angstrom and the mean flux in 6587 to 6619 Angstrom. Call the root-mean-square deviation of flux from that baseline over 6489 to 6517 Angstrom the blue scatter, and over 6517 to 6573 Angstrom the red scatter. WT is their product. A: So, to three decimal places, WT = 0.034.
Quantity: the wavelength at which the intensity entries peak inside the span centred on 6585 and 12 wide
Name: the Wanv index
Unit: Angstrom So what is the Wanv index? 6586.0 Angstrom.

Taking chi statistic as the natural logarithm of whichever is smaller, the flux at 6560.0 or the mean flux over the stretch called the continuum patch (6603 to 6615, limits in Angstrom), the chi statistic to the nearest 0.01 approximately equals 1.27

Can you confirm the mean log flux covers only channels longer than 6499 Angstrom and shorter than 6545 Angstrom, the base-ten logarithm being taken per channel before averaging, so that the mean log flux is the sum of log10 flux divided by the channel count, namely 0.590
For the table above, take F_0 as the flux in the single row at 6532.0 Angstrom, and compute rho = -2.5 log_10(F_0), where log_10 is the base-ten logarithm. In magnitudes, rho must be -1.486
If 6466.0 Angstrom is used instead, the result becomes -1.505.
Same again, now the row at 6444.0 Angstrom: -1.480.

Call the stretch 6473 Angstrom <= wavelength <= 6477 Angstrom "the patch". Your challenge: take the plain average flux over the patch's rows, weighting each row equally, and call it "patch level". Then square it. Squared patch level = 16.0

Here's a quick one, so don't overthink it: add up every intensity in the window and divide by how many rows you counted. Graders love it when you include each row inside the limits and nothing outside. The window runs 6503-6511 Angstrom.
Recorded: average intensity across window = 3.87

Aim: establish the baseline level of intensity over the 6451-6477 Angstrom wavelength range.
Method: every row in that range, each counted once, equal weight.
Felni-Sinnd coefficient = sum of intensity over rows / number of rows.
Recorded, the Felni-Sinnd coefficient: 3.94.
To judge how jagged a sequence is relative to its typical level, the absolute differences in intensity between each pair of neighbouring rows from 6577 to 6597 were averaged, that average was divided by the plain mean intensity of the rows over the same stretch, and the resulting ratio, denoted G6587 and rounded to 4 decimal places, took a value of 0.0087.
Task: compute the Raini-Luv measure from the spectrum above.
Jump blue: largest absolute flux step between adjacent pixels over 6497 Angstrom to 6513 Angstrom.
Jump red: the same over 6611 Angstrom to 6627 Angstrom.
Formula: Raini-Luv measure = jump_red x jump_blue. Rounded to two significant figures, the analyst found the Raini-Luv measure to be 0.014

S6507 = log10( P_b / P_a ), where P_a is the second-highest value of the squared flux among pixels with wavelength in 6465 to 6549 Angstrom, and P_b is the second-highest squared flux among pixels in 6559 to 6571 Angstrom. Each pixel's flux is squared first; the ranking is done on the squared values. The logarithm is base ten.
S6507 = -0.058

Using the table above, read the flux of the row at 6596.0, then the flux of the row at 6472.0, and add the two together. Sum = 7.79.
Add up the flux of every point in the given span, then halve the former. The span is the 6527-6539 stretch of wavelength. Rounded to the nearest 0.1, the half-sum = 11.8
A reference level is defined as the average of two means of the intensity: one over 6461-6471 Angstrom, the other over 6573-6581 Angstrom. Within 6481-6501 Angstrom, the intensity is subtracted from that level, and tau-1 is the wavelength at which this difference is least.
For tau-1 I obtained 6482.0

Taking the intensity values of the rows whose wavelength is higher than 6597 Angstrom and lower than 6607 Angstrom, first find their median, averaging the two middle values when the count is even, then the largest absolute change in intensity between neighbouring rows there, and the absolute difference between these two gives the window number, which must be 3.79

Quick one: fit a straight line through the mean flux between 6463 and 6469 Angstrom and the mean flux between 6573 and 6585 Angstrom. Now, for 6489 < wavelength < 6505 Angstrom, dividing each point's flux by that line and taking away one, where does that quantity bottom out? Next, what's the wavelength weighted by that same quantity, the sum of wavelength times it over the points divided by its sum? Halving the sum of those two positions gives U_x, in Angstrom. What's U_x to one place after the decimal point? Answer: 6493.7 Angstrom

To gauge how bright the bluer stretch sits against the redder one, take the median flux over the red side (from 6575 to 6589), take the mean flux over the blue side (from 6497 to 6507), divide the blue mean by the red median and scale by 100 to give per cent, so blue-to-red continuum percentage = 99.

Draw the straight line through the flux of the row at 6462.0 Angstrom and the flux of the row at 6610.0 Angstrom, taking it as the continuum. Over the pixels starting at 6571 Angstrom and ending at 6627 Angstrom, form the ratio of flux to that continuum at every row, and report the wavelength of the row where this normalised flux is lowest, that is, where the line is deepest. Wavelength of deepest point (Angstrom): 6580.0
